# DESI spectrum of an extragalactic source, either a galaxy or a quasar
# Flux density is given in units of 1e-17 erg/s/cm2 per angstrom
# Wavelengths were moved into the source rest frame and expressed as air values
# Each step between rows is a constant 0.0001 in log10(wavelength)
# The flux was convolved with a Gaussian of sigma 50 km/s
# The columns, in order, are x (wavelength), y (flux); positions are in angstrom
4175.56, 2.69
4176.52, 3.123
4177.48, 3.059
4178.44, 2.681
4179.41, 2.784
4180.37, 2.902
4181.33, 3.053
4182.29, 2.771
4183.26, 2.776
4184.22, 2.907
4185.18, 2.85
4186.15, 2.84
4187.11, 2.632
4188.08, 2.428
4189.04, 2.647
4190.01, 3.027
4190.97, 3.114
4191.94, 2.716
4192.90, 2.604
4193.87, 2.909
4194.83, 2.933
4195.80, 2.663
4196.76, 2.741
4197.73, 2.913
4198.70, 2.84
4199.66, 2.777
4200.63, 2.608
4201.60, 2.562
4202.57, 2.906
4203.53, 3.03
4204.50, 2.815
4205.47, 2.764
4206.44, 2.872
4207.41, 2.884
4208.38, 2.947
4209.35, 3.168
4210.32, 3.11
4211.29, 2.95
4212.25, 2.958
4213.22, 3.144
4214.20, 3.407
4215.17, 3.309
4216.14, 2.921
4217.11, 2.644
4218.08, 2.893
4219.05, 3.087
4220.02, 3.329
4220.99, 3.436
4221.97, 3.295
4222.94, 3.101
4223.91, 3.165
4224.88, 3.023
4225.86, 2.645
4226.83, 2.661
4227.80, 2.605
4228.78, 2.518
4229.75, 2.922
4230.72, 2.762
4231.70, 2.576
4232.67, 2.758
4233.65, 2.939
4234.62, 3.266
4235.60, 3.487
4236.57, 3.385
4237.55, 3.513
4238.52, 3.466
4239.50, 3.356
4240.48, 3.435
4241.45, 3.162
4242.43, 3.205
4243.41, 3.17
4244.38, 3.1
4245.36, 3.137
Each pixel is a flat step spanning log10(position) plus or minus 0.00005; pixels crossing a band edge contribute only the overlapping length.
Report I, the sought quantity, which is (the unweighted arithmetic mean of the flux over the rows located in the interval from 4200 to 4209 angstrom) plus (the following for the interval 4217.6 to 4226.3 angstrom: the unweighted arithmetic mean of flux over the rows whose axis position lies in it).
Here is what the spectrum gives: 5.9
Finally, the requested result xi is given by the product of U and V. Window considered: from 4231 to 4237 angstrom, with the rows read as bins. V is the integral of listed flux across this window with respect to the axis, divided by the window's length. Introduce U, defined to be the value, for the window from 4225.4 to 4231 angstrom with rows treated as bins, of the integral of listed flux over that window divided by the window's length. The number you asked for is 8.2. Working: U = 2.69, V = 3.1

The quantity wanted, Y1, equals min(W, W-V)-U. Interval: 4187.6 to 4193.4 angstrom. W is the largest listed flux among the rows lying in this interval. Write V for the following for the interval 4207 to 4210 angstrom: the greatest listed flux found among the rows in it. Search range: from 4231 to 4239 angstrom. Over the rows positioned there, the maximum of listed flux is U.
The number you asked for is -3.57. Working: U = 3.513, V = 3.168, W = 3.114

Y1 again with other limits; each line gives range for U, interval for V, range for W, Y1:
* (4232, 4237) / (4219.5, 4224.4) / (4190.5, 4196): -3.81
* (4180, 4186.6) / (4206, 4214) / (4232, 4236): -2.73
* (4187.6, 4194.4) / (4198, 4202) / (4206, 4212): -2.79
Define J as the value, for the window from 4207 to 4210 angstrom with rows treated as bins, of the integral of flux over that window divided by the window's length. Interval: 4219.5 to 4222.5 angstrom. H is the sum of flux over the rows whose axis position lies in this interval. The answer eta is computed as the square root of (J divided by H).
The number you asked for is 0.55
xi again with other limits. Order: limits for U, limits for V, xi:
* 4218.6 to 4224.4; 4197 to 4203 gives 8.9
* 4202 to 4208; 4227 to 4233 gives 7.7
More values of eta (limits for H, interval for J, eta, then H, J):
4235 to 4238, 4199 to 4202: 0.51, 10.4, 2.66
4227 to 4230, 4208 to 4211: 0.62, 8.0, 3.07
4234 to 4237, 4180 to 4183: 0.53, 10.1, 2.90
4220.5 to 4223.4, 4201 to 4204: 0.54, 9.8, 2.83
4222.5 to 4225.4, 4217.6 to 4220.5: 0.58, 9.3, 3.11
